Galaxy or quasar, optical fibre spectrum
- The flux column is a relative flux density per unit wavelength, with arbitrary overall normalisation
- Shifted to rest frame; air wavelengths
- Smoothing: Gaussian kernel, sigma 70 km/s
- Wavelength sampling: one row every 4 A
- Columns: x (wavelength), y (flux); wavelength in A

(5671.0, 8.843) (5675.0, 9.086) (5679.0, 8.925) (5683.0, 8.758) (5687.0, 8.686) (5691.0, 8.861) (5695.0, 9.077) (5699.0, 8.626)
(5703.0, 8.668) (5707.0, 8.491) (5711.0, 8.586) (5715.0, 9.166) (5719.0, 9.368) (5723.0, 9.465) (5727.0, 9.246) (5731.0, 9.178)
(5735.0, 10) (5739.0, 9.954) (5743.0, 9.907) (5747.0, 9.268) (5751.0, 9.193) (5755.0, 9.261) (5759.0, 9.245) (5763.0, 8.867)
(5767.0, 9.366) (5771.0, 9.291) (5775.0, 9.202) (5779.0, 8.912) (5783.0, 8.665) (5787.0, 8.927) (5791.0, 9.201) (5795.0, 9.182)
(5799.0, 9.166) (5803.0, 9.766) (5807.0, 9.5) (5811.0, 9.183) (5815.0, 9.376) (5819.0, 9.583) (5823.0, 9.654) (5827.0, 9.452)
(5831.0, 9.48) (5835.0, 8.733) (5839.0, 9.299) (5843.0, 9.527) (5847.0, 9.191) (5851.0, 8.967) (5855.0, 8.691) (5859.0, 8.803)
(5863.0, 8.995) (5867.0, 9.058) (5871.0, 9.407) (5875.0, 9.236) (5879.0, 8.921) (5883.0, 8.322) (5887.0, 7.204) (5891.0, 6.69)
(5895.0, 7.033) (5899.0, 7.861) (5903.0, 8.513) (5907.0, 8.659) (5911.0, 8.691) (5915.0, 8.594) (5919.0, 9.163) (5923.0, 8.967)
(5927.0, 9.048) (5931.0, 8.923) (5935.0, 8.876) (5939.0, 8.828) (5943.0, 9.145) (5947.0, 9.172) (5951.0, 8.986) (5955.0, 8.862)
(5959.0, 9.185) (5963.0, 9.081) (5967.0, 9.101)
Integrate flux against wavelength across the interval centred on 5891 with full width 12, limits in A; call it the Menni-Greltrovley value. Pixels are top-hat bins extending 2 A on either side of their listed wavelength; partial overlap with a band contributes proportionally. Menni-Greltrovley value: 84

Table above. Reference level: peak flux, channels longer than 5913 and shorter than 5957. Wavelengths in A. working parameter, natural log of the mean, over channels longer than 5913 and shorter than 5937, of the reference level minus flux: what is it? -1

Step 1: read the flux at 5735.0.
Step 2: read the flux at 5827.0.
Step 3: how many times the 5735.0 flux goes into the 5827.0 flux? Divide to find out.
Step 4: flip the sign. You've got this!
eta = -0.95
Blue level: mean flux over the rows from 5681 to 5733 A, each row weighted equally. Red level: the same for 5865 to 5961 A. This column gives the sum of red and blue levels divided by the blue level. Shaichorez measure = 1.97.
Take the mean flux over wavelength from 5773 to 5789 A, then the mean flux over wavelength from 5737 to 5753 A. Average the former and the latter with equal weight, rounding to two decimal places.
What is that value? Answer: 9.25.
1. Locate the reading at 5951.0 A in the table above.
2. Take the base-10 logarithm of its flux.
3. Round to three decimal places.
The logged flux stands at 0.954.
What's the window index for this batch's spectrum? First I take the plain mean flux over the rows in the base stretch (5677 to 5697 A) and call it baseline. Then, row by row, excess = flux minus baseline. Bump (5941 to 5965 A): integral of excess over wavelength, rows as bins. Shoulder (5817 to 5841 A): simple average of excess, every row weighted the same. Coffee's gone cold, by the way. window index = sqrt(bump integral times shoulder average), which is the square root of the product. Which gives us 1.6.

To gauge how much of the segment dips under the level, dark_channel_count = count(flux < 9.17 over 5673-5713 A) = 10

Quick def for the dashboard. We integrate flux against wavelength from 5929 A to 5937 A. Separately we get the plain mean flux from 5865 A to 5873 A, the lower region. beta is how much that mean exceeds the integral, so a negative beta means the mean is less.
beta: -62.0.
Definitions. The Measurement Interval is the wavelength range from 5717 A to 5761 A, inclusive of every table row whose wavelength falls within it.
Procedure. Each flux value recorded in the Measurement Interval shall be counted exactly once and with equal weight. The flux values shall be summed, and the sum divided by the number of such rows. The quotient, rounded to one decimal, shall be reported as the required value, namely 9.5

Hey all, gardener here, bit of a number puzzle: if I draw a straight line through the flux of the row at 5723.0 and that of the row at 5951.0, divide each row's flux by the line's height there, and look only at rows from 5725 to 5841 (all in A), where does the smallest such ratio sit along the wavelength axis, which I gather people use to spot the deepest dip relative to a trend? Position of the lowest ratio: 5783.0 A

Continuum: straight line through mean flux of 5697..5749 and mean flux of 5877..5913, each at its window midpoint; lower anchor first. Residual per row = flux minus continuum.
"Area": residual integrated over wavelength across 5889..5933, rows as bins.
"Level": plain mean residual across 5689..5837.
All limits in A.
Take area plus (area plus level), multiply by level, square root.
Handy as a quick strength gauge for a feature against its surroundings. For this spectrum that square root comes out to 4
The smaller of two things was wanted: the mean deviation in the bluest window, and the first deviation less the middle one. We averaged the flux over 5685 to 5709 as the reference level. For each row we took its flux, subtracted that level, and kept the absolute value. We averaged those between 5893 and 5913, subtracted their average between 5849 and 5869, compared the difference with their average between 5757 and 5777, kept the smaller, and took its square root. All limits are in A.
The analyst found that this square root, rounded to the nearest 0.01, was 0.63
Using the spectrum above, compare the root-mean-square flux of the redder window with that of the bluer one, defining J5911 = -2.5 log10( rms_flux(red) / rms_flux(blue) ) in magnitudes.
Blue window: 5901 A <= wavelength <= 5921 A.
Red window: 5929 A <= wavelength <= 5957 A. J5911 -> -0.03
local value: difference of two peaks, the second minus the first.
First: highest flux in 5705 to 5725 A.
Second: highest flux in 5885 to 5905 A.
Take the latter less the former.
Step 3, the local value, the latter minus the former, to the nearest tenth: -1.0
